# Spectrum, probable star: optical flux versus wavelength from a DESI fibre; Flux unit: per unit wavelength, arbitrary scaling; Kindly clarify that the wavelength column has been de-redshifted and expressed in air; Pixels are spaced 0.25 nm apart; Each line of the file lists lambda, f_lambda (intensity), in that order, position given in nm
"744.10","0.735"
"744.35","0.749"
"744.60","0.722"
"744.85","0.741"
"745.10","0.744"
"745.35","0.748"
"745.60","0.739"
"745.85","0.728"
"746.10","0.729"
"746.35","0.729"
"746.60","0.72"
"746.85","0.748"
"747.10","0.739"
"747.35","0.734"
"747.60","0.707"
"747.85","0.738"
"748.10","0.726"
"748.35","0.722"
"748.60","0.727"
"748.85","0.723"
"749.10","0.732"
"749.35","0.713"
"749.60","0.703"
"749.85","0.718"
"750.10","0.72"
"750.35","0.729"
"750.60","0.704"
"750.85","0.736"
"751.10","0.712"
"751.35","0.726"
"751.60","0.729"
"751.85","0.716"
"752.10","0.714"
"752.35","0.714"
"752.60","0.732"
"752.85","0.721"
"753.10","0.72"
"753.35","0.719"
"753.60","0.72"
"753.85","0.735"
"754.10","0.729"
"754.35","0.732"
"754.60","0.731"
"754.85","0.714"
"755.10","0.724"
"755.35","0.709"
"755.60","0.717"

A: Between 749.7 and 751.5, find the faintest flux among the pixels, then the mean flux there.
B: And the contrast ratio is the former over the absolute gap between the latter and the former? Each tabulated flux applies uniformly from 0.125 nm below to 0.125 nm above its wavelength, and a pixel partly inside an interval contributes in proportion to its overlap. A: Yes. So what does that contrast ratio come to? 42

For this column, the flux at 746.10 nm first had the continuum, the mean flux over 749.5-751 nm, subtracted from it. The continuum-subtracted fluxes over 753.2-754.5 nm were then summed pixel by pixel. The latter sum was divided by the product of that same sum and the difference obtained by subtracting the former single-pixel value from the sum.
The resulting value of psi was 31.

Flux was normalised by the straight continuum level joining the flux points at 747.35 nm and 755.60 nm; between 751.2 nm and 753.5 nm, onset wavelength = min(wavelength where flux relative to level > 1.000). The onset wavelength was 751.35 nm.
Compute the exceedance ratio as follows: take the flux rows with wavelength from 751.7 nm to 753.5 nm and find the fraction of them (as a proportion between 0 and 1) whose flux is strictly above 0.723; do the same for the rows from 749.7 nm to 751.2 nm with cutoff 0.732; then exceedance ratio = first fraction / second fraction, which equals 0.86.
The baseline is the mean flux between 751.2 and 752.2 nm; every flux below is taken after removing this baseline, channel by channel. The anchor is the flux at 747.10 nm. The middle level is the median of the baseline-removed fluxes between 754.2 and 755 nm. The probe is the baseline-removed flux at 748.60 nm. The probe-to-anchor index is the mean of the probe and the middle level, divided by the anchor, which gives 0.4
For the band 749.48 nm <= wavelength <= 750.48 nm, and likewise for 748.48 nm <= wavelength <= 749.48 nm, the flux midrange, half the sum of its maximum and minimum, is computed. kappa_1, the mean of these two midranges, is 0.719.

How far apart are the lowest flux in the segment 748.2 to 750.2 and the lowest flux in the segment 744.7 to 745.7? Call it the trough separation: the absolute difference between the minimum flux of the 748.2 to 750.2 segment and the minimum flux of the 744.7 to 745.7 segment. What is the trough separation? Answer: 0.036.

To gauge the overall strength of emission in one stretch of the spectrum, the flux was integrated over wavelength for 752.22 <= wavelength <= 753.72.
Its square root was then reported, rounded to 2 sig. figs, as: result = 1.0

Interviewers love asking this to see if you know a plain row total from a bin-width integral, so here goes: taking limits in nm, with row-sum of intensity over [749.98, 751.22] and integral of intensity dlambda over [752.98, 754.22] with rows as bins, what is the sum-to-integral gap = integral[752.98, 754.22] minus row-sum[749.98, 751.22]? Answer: -2.70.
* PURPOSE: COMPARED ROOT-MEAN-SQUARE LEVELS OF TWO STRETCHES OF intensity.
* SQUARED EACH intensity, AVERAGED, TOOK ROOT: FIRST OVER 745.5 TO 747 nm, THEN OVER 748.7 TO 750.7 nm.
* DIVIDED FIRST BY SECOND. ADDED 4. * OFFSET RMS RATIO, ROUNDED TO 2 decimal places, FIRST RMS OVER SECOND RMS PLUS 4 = 5.02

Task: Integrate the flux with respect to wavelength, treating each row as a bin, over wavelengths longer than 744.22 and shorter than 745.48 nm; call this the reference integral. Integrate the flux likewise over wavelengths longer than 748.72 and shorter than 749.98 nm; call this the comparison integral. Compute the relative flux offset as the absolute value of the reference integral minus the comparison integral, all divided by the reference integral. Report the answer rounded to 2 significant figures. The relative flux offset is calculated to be 0.031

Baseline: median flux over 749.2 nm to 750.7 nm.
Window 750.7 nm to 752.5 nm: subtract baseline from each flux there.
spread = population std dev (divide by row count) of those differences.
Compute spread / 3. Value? 0.0029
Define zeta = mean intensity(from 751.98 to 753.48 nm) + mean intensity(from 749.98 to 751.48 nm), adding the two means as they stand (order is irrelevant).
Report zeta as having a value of 1.441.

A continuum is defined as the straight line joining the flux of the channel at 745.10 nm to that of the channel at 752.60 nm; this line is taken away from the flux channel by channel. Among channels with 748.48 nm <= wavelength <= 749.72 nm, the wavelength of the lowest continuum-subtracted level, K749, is 749.60 nm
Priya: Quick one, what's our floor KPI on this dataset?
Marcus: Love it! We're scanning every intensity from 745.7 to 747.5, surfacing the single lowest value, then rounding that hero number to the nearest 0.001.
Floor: 0.720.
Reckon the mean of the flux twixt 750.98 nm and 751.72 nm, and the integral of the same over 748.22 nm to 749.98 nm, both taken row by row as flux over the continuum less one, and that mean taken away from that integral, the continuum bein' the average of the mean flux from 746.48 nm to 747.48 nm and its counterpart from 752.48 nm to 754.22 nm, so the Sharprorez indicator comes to -0.014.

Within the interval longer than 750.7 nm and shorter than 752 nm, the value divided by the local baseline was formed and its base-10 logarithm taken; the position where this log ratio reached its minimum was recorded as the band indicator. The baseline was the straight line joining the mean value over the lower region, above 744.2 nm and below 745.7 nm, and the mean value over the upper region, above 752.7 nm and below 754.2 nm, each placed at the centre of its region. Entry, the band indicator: 751.10 nm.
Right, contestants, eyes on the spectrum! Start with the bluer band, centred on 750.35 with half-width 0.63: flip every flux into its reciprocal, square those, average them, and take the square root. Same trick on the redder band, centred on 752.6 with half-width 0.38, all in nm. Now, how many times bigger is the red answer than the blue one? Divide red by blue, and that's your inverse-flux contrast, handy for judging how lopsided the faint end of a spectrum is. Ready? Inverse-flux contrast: 1.00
